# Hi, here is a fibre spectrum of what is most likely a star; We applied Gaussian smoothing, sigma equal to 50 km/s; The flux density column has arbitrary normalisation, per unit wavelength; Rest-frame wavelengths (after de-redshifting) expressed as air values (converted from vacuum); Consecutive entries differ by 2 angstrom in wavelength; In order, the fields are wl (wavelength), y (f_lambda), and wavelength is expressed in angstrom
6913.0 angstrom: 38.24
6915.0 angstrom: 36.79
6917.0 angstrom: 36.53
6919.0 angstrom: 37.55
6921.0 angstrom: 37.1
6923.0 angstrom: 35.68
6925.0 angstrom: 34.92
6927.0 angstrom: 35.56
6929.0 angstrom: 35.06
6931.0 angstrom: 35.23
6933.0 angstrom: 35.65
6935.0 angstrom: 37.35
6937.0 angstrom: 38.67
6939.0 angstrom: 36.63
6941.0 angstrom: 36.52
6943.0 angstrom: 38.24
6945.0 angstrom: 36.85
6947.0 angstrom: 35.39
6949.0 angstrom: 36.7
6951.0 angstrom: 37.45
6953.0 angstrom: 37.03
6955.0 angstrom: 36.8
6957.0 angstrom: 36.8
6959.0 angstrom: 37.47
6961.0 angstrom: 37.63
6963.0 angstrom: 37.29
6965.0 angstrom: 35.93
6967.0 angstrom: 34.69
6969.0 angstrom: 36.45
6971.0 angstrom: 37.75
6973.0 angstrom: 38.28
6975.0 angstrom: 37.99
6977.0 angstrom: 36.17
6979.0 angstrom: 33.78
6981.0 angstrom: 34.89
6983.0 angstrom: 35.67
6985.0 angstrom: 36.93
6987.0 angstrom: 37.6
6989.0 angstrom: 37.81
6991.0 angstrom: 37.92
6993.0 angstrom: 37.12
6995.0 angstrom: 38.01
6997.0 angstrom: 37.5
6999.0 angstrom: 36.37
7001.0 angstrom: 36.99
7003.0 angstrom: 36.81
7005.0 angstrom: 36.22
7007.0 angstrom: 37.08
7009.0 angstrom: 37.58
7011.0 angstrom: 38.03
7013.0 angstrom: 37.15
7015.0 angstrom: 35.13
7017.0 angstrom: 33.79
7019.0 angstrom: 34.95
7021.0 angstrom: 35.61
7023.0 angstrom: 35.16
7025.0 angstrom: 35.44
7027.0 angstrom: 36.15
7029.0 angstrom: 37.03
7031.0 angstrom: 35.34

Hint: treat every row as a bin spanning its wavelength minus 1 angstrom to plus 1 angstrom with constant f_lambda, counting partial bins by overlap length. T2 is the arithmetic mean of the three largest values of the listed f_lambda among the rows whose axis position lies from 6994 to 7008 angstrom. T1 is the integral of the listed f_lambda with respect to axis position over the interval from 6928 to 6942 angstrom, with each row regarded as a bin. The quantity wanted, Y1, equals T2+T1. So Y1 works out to 548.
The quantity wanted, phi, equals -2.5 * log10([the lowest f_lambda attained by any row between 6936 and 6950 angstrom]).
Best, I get -3.87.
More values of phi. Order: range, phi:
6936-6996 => -3.82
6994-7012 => -3.90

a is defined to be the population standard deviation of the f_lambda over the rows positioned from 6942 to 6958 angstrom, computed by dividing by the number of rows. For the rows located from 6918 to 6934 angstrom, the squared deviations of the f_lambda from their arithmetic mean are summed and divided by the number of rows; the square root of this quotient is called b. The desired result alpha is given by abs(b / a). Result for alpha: 1.2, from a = 0.75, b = 0.90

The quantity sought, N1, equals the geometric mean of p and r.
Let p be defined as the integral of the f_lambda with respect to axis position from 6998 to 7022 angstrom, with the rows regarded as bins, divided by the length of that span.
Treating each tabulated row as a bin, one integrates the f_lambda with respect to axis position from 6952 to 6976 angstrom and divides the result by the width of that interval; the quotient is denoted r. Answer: 36.7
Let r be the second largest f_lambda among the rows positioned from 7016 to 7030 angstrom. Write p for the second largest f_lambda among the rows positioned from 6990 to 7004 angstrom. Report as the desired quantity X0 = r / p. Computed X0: 0.95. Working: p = 37.92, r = 36.15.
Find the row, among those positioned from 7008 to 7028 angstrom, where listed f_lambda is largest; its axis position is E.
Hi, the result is 7011.0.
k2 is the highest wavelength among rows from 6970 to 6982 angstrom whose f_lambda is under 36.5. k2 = 6981.0 angstrom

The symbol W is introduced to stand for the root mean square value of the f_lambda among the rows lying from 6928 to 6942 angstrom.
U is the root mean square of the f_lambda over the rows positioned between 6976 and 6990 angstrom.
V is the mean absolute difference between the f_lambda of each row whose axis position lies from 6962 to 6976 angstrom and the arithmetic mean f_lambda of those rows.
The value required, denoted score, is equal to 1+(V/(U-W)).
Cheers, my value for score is -2.3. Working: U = 36.1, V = 1.0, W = 36.5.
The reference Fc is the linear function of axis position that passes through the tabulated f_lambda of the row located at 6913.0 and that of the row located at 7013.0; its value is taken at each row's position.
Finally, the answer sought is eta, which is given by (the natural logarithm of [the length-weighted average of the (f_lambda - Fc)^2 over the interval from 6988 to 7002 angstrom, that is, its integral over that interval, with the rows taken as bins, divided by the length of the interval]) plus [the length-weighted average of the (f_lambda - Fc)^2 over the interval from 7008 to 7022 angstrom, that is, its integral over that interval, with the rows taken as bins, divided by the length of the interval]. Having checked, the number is 1.9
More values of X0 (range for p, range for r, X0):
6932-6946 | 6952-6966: 0.98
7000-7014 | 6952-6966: 1.00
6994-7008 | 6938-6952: 1.00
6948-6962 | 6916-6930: 0.99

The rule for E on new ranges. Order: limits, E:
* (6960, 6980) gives 6973.0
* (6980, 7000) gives 6995.0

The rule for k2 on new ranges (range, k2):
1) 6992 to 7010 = 7005.0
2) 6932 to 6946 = 6933.0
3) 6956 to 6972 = 6969.0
